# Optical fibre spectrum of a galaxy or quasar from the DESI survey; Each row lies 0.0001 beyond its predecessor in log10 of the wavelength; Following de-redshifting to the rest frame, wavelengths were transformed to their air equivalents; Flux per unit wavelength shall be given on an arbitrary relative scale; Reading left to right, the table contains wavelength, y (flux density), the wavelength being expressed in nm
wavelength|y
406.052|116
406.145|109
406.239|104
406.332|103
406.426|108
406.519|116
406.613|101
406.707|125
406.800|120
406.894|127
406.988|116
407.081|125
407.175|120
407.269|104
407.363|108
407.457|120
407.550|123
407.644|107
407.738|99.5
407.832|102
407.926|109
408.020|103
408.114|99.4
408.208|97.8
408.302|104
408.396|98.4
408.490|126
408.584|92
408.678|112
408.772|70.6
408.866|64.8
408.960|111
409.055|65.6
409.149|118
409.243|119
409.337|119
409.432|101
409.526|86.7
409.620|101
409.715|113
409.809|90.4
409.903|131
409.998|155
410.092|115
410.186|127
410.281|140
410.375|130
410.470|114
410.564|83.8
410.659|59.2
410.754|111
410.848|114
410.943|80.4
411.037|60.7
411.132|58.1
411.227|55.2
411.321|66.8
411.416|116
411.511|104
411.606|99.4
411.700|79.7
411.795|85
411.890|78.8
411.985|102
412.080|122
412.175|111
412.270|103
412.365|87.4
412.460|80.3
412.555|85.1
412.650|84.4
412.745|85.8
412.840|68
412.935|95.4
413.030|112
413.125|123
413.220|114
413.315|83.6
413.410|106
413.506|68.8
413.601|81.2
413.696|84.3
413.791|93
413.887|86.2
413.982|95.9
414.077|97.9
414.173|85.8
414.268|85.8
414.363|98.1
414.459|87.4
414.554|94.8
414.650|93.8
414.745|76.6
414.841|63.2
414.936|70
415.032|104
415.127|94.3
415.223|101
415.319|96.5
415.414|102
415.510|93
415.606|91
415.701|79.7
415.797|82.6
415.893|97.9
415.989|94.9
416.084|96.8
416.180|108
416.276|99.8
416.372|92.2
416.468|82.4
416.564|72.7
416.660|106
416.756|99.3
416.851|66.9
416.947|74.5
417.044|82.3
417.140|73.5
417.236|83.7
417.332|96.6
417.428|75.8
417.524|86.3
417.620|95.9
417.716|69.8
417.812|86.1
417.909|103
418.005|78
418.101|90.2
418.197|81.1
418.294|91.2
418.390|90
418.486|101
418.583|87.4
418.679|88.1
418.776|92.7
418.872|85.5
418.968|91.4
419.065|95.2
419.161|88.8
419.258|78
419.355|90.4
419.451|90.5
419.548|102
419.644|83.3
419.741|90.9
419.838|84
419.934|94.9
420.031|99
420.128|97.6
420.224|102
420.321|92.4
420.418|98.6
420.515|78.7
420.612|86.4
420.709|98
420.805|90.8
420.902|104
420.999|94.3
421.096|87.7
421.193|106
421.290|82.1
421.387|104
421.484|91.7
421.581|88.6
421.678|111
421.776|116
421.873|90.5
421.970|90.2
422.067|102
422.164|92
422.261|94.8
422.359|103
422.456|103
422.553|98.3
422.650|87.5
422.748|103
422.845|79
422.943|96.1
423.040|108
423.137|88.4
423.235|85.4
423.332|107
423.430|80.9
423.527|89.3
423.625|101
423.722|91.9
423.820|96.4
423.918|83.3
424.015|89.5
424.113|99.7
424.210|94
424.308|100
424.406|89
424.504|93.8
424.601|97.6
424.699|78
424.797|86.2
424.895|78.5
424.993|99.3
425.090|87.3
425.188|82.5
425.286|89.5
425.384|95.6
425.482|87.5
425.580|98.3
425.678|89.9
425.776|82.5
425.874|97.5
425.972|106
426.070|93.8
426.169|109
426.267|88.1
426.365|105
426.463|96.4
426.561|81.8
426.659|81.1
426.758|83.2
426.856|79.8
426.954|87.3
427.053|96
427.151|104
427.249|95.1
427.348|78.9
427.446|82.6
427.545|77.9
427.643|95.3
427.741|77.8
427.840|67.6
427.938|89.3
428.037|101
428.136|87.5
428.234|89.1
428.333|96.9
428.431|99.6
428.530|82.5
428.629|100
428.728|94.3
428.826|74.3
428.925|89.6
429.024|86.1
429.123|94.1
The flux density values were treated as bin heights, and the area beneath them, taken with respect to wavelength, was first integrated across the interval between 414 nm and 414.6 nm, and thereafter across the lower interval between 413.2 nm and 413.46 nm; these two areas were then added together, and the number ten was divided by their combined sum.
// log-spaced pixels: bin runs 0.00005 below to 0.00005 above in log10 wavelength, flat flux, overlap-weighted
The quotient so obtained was 0.123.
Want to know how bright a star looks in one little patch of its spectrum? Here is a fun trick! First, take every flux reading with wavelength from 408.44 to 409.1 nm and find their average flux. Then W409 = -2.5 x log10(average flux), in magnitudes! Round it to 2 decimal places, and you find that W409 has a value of -4.91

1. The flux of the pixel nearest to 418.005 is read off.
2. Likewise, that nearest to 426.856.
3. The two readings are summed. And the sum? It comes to 158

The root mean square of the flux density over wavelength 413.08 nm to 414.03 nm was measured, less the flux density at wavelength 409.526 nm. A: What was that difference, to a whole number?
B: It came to 8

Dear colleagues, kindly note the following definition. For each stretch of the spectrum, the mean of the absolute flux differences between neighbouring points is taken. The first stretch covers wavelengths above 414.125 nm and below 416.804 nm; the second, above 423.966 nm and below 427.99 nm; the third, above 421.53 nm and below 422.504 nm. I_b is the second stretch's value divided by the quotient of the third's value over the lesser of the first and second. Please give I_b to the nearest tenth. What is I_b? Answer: 10.2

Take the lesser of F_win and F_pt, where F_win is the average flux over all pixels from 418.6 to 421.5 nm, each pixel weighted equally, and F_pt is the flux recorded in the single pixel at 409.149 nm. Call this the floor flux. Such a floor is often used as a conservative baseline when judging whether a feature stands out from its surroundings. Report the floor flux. 92.3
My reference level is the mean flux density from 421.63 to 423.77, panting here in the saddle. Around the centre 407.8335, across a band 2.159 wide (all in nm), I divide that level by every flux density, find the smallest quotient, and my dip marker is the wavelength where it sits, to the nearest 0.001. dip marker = 406.894 nm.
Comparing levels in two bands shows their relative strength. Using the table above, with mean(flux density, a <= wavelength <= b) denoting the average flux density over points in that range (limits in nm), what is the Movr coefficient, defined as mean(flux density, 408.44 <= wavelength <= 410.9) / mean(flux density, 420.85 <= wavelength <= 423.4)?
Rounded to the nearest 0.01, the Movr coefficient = 1.10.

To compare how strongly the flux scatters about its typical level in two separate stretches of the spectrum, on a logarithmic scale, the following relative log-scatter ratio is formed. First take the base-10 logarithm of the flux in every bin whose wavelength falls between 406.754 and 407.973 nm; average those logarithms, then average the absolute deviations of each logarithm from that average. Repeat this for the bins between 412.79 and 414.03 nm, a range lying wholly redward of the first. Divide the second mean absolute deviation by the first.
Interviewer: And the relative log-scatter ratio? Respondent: 2.0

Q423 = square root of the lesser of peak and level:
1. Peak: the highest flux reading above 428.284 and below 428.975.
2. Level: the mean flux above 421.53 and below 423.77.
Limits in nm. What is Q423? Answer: 9.80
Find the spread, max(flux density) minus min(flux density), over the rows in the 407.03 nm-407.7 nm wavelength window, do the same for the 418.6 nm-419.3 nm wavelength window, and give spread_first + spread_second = 38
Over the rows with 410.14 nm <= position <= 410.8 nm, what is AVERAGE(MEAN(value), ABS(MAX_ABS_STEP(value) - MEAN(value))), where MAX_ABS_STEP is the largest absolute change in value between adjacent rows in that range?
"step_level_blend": 83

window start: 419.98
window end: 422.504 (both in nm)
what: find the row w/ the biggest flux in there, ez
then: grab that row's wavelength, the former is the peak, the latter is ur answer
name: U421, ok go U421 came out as 421.776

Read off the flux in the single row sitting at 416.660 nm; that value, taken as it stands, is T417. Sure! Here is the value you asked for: 106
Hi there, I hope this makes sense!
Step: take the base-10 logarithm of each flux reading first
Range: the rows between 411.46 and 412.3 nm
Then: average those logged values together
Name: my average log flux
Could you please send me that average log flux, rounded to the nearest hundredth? 1.99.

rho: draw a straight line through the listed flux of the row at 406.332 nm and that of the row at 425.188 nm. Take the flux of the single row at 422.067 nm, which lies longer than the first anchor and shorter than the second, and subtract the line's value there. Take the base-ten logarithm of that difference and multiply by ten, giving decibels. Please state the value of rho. 12.1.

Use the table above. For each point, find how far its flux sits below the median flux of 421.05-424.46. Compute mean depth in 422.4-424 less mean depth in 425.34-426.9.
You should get -1.4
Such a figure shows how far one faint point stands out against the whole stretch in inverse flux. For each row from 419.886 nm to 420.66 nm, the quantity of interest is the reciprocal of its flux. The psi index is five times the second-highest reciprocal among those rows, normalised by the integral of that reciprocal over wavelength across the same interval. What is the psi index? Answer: 6.96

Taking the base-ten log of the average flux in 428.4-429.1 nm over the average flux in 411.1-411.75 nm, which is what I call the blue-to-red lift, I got 0.03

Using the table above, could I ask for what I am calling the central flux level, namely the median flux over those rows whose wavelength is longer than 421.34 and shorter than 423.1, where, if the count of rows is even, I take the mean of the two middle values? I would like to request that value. 97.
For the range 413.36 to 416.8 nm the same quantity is 93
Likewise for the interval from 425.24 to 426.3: 94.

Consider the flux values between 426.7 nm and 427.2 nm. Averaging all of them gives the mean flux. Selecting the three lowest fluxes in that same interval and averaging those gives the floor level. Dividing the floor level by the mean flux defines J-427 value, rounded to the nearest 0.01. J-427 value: 0.93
